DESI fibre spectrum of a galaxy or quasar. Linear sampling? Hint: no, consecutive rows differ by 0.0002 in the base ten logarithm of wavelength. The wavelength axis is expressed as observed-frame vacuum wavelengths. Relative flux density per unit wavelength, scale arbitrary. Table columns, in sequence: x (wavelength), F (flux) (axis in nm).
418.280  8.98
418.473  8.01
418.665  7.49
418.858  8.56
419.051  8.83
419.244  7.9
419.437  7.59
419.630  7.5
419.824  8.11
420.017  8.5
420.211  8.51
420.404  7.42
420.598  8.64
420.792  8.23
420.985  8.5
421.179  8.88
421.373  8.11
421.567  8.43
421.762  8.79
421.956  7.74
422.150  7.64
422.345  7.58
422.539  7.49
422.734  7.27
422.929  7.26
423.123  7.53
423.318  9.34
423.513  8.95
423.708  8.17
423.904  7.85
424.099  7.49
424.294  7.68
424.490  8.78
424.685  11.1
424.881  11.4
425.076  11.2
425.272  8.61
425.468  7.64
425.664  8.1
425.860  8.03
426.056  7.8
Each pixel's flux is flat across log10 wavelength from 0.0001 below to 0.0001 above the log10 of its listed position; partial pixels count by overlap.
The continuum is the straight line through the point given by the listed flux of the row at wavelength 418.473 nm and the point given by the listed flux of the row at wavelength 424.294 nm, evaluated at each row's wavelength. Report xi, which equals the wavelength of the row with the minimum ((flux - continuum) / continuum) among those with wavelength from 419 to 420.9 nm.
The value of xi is 420.404 nm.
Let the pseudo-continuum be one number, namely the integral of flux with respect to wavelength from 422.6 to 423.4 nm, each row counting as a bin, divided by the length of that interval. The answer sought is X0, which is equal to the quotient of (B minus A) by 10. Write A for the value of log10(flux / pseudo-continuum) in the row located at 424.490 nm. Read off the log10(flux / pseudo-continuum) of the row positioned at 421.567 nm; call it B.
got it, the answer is -0.002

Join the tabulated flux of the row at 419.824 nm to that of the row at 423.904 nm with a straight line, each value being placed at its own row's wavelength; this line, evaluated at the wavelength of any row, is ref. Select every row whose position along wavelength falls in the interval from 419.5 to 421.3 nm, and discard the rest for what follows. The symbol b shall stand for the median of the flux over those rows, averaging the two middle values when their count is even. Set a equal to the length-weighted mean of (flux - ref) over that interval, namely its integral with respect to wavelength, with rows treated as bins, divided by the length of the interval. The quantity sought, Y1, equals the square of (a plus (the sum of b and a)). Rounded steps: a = 0.2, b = 8.50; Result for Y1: 78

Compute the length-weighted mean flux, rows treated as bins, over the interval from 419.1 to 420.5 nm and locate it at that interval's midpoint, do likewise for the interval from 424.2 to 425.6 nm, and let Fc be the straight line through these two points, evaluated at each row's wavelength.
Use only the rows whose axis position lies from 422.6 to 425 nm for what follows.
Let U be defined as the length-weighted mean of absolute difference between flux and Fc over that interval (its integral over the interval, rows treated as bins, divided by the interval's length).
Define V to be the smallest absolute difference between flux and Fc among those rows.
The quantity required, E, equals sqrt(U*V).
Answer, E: 0.36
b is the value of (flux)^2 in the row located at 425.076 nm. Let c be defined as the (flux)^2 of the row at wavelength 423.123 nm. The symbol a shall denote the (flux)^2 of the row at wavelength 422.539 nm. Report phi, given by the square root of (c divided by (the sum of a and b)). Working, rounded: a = 56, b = 125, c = 57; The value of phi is 0.56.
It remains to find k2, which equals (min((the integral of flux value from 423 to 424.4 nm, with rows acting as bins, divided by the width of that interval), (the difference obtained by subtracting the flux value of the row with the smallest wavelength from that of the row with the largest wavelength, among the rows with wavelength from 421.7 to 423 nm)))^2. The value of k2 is 2.3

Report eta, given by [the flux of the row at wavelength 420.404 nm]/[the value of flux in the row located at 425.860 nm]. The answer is 0.92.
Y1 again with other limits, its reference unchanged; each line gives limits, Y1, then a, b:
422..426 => 83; 0.6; 7.94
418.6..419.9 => 58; -0.1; 7.90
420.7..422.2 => 80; 0.3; 8.33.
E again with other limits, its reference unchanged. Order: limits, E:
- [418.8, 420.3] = 0.21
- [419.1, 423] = 0.12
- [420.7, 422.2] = 0.10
